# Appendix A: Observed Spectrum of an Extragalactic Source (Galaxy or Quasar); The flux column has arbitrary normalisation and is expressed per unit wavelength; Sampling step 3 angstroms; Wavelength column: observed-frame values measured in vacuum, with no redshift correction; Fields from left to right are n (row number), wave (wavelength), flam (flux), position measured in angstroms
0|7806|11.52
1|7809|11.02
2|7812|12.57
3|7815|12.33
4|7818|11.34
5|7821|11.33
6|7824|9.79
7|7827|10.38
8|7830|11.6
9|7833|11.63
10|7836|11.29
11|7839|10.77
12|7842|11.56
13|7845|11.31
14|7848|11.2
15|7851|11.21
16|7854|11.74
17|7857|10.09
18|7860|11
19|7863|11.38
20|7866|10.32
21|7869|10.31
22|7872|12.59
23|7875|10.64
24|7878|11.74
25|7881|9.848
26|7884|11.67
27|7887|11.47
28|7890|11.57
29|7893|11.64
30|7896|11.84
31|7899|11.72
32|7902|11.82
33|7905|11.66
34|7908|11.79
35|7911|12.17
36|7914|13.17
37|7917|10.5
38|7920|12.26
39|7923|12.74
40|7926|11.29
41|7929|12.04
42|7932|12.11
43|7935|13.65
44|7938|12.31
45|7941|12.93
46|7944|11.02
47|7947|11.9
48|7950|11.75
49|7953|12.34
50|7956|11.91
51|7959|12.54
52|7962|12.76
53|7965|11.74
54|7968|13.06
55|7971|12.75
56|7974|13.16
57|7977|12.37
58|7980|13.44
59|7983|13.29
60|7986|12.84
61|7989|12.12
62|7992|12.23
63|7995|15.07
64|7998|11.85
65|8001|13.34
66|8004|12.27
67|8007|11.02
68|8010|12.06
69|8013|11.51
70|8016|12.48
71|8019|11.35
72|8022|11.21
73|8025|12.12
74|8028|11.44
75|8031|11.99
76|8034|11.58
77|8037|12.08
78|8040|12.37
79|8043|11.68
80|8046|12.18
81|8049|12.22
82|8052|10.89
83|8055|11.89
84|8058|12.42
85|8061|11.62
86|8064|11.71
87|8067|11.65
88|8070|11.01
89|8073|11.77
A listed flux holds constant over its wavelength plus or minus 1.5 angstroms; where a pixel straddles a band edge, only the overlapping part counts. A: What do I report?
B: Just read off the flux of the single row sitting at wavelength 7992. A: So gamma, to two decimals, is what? 12.23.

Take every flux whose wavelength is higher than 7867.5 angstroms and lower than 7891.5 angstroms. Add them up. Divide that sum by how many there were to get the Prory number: 11.2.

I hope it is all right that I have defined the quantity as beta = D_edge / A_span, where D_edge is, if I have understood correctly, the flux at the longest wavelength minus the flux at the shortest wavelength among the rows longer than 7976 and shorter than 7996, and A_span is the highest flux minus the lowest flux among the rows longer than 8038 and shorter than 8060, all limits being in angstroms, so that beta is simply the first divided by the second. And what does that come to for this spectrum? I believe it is 1.8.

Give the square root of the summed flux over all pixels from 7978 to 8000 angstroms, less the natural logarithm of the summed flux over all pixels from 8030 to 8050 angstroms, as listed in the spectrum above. 5.1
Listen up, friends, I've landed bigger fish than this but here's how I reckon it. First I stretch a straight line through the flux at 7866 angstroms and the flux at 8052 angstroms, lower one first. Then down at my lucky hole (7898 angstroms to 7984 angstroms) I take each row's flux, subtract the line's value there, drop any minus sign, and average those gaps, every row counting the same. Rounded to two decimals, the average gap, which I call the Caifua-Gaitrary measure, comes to 1.73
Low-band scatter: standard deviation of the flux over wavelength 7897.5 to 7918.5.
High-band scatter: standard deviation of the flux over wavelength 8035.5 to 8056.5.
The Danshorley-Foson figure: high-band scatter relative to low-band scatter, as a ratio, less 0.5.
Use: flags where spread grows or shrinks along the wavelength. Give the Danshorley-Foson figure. 0.1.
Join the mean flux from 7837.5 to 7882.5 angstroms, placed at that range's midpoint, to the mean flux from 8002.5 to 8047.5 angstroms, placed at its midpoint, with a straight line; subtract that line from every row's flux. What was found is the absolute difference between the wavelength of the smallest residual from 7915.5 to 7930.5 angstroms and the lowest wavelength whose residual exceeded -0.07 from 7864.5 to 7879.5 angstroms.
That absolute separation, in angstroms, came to 45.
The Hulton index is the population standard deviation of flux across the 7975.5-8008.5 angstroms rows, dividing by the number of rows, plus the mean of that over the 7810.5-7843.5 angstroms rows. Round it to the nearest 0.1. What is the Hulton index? 12.3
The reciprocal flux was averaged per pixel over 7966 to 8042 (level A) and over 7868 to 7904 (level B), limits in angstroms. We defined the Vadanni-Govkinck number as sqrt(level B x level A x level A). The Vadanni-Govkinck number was 0.0241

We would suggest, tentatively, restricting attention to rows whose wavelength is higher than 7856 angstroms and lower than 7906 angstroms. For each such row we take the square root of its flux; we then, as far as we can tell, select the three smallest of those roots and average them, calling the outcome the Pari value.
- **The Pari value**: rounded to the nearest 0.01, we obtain 3.18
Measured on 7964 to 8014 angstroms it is 3.38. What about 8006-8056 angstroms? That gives 3.32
